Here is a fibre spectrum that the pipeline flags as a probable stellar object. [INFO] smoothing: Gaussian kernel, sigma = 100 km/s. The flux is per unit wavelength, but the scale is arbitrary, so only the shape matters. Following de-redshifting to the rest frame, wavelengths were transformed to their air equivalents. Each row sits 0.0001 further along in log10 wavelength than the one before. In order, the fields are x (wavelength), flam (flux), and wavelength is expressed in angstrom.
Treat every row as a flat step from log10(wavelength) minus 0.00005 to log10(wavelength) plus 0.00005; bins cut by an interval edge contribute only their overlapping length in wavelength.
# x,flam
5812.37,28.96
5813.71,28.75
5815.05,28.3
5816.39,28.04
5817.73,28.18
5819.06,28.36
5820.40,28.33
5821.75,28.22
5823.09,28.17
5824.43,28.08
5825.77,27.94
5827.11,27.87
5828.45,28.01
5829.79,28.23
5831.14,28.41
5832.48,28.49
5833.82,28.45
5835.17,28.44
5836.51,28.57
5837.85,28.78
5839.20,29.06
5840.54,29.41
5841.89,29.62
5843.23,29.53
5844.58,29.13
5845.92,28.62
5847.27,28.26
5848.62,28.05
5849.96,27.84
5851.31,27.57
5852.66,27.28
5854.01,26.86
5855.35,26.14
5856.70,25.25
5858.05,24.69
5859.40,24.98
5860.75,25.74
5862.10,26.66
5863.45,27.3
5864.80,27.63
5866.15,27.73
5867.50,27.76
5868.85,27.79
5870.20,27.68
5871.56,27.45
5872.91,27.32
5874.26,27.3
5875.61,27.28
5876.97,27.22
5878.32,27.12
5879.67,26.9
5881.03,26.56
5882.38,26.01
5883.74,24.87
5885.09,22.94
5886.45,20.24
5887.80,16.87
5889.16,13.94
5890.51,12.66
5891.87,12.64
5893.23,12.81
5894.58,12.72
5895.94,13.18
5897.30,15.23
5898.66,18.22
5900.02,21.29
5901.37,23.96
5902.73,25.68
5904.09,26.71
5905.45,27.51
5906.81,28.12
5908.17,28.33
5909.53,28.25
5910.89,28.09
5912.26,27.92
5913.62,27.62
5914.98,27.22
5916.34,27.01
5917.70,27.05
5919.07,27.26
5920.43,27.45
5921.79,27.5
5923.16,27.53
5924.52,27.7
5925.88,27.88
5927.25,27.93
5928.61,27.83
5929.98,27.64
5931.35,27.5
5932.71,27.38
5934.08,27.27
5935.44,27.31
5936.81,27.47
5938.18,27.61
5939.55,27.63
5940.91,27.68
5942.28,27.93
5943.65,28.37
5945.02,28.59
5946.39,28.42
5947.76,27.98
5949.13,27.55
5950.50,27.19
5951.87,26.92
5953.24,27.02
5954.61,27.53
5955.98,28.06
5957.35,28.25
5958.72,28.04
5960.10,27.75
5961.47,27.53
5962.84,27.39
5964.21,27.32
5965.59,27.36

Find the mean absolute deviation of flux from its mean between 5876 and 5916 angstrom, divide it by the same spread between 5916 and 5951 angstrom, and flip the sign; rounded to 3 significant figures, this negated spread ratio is -17.7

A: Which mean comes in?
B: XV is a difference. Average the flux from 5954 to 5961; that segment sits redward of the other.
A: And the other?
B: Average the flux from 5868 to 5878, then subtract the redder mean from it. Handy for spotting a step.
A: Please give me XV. -0.5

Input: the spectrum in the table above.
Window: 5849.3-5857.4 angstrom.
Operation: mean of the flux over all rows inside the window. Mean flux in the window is 26.8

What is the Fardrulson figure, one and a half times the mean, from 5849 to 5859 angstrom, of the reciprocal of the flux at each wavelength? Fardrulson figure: 0.0567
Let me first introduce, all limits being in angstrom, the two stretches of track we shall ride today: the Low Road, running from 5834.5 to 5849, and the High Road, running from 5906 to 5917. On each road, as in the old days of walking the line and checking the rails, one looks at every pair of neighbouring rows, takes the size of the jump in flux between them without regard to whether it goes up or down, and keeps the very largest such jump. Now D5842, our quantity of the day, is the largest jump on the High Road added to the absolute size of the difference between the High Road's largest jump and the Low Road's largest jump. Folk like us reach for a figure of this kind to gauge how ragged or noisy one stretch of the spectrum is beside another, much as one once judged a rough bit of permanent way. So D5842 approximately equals 1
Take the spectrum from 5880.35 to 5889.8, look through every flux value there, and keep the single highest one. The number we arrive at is 26.56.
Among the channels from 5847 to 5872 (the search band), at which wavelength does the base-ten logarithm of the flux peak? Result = 5847.27 angstrom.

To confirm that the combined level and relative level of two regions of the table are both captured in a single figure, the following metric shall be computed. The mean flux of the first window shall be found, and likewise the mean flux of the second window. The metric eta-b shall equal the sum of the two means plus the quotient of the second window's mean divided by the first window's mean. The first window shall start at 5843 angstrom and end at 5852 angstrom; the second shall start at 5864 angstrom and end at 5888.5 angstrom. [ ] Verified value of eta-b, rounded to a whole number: 55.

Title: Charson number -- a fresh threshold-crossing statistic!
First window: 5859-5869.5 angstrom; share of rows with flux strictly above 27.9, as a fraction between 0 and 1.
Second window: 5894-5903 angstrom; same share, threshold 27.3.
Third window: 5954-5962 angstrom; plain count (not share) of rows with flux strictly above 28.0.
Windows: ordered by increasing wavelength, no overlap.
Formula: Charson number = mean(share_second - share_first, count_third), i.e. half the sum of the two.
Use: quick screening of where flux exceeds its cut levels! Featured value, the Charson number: 1.5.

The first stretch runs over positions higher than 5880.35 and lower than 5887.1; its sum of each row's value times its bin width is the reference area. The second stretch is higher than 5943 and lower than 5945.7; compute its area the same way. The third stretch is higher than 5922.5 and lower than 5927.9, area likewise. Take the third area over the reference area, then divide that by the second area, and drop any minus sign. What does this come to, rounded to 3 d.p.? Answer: 0.012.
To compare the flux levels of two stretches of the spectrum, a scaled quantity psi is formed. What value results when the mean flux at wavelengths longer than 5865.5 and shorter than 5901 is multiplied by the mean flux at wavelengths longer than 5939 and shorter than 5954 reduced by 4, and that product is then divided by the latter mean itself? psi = 18.8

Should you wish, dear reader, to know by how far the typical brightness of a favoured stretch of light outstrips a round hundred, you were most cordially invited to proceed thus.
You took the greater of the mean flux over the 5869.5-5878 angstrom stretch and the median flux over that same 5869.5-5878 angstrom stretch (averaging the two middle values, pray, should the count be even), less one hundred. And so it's -72.6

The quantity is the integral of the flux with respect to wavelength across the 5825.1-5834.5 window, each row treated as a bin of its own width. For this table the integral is 265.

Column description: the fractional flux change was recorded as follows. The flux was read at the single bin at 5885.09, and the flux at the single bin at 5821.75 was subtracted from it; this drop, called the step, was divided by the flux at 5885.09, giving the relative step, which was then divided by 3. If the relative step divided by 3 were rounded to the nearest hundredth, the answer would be -0.08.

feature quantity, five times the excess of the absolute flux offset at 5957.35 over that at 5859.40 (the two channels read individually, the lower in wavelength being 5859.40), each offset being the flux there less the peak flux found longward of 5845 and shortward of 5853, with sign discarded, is -16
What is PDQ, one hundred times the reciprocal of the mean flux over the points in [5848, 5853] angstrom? 3.61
